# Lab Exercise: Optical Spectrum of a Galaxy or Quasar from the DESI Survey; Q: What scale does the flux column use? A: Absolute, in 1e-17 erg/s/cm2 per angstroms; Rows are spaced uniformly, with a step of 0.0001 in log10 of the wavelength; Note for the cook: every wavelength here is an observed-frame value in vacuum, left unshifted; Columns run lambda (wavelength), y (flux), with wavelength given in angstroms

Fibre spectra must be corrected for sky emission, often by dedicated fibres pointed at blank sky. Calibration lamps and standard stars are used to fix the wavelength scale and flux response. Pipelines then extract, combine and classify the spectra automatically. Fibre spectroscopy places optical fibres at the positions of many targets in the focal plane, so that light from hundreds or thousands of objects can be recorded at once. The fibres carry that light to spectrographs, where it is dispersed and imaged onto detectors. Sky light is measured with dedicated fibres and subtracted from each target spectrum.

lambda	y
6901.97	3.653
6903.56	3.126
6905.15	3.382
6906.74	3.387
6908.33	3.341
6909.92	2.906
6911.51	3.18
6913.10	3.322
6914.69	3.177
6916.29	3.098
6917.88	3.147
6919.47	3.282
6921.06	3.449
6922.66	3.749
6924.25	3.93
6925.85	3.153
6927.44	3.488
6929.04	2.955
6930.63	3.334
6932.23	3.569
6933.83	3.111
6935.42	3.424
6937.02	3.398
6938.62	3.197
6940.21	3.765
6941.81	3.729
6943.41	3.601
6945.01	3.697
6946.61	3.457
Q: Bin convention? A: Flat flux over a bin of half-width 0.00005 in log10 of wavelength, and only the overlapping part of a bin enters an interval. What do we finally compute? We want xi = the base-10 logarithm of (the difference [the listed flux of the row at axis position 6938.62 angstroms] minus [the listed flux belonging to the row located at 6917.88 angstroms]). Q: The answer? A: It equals -1.3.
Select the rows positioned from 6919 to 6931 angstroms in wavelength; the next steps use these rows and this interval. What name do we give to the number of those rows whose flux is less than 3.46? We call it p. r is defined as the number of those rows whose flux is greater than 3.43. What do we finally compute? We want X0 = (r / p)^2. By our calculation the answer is 0.64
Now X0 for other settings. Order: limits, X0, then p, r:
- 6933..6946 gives 1.00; 4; 4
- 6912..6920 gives 0.00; 5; 0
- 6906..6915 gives 0.00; 6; 0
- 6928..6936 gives 0.06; 4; 1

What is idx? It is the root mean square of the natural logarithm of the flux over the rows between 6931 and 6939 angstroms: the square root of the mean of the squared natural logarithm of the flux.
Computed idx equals 1.21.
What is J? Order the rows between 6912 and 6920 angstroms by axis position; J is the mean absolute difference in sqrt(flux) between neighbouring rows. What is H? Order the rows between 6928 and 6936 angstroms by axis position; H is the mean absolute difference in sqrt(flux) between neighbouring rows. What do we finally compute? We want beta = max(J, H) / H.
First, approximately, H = 0.10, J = 0.029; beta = 1.00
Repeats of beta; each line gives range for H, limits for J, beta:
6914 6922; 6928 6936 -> 3.20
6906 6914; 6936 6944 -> 1.00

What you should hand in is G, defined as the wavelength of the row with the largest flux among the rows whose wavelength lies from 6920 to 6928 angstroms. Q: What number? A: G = 6924.25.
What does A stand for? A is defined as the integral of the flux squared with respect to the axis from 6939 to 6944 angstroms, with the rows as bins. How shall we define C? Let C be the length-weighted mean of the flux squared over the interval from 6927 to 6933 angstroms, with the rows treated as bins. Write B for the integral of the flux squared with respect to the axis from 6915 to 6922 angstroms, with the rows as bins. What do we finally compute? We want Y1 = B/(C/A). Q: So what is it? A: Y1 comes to 447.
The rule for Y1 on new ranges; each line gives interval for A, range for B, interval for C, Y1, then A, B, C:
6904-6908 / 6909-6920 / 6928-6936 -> 458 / 45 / 110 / 10.8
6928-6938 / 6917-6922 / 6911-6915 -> 570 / 109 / 55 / 10.5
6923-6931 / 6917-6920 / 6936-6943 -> 231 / 93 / 31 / 12.5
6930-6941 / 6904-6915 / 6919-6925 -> 1125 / 128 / 116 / 13.2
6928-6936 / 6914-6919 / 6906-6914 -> 411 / 87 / 50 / 10.4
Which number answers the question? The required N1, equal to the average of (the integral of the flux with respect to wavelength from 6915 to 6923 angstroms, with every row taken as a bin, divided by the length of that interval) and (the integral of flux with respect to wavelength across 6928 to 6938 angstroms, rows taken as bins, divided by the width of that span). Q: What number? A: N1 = 3.305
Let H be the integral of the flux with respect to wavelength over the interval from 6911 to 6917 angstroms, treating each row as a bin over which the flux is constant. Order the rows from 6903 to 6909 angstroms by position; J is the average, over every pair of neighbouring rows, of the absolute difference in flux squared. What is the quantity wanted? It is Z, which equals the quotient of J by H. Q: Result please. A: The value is 0.035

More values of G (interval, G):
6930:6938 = 6932.23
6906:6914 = 6906.74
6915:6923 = 6922.66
